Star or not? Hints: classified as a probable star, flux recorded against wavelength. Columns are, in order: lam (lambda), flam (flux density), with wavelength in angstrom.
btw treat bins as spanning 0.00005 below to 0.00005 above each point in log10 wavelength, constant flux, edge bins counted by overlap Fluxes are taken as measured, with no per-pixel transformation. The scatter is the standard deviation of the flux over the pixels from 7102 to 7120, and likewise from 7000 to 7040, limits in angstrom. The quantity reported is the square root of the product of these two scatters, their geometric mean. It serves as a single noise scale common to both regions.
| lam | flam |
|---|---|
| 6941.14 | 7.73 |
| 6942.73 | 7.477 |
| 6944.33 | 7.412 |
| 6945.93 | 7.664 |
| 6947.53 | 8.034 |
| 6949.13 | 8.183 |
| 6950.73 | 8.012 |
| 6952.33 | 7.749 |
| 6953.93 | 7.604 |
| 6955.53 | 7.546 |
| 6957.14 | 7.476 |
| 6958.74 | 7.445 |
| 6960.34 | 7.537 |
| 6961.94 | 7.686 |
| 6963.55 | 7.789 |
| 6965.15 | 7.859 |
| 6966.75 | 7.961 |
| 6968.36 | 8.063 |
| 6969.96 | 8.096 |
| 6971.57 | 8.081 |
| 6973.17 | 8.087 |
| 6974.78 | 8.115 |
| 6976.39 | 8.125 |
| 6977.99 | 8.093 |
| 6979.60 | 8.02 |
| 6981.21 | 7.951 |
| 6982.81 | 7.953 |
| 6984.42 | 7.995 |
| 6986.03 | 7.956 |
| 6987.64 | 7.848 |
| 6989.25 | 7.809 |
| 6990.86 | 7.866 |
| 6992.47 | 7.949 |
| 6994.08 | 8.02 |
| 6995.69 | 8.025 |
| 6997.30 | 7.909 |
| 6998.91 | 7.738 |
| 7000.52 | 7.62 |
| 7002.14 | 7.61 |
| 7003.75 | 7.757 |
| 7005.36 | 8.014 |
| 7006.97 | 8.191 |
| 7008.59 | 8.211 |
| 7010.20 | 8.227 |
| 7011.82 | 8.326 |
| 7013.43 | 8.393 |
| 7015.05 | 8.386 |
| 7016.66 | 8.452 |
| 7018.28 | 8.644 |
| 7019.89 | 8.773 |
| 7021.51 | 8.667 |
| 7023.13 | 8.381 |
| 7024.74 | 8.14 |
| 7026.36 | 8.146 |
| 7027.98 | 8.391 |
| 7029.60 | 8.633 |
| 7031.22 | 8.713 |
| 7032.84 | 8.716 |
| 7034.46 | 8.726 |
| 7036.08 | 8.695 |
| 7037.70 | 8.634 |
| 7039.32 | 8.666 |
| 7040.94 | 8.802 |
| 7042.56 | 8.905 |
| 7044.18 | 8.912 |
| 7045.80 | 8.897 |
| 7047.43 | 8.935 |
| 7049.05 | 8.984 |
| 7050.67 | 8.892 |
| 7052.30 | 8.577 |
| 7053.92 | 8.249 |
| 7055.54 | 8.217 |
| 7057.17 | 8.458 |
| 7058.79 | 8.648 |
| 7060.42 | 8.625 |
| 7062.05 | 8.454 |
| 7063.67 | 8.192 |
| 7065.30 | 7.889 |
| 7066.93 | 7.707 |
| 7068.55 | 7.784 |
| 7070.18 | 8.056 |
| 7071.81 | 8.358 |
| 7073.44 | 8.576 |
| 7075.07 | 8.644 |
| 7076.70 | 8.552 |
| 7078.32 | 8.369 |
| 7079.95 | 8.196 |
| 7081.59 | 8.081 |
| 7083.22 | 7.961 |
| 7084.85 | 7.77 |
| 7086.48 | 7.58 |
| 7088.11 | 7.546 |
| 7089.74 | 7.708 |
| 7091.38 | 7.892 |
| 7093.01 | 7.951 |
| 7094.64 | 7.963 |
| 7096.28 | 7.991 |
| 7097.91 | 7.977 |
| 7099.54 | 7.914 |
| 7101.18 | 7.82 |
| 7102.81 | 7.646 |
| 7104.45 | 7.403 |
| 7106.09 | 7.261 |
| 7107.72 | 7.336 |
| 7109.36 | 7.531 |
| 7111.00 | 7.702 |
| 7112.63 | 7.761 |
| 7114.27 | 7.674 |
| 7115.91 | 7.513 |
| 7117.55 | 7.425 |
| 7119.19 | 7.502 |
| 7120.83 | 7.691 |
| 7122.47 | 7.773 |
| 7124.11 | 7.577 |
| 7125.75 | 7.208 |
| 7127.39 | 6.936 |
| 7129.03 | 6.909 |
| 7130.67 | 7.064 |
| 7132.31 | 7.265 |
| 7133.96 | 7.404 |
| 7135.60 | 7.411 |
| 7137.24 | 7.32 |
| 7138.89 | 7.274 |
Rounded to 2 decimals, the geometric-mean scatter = 0.23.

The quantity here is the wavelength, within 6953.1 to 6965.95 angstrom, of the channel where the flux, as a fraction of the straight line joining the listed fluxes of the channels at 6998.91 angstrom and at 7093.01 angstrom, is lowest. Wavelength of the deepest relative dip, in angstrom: 6958.74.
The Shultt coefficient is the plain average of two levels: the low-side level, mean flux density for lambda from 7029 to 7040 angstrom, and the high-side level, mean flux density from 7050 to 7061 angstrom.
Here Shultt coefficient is 8.60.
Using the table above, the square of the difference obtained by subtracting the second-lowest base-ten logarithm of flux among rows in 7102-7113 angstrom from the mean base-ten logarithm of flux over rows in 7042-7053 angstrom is 0.0068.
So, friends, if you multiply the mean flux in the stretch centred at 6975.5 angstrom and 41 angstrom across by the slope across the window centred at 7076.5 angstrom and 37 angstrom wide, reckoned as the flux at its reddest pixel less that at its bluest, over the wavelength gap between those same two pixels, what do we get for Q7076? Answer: -0.15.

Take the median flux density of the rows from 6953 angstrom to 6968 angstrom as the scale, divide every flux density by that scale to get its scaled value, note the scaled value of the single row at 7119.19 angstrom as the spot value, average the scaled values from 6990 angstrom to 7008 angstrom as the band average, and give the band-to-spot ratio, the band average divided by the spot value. 1.051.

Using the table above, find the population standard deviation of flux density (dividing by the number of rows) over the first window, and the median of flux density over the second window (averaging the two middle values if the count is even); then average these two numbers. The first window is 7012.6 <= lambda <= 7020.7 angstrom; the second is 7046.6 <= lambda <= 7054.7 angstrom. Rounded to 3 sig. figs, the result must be 4.52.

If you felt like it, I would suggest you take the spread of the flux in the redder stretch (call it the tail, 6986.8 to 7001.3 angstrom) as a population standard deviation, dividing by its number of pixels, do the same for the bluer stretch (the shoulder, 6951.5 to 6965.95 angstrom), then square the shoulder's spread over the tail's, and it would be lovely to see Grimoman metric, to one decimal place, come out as 1.2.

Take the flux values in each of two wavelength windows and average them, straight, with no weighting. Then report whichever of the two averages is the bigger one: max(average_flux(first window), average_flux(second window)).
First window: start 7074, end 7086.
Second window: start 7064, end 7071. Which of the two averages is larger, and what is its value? 8.2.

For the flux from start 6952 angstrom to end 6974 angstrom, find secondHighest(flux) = 8.087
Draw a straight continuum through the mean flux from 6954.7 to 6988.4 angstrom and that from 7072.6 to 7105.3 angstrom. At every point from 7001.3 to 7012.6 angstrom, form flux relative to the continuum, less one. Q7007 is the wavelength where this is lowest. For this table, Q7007 7002.14 angstrom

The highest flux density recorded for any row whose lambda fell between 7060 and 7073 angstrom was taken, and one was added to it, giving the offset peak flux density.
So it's 9.6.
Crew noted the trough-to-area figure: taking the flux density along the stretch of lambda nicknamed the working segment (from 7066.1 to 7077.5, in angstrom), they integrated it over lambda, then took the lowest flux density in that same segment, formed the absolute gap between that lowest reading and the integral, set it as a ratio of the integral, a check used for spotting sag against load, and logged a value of 0.918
